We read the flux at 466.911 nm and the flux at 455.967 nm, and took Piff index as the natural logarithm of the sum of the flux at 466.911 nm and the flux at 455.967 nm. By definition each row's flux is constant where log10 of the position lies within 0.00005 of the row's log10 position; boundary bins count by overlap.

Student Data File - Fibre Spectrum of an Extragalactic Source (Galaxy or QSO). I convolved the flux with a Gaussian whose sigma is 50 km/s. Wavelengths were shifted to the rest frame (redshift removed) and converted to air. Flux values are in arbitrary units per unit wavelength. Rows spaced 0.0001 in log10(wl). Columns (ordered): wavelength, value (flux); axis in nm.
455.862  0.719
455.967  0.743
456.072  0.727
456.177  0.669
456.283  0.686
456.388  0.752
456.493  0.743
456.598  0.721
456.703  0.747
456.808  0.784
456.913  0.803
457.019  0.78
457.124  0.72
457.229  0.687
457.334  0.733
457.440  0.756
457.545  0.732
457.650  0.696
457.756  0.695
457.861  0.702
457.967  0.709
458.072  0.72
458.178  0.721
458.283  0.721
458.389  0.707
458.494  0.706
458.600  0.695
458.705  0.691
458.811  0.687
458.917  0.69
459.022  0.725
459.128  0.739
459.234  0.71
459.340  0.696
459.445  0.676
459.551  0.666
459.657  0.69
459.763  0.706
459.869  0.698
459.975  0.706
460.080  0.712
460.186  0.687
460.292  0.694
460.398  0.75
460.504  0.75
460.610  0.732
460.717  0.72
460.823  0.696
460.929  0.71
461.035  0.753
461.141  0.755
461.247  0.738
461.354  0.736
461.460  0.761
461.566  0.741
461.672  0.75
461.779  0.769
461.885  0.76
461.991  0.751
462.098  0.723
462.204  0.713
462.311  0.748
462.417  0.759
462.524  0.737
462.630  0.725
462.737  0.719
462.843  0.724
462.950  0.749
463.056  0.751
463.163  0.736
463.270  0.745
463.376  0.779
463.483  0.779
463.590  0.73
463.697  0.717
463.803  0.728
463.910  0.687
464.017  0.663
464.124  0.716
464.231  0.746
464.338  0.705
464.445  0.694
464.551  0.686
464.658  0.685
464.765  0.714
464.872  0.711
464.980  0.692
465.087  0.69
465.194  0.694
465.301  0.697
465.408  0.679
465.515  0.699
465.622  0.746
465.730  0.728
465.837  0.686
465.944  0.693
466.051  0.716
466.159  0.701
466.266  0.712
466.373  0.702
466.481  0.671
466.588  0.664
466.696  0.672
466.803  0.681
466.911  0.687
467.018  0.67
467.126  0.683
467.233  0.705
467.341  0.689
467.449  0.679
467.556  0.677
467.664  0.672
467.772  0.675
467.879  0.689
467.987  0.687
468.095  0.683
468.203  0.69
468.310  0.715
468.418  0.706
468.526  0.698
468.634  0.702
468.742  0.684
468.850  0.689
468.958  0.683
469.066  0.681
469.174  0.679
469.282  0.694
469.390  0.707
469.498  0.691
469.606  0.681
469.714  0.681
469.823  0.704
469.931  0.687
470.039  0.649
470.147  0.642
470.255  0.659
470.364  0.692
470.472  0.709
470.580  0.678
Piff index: 0.358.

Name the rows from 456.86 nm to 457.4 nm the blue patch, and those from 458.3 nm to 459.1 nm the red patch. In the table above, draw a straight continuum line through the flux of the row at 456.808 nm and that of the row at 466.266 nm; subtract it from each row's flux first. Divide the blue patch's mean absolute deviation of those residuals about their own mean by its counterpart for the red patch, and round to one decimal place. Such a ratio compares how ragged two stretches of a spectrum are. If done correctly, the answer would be 3.6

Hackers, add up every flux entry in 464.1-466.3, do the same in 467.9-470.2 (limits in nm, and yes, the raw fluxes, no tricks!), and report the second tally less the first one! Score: -0.36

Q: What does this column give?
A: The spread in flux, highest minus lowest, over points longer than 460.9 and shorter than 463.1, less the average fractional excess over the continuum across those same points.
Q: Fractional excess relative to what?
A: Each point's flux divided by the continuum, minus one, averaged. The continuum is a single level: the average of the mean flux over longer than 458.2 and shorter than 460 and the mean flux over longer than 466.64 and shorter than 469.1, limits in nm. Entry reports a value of -0.010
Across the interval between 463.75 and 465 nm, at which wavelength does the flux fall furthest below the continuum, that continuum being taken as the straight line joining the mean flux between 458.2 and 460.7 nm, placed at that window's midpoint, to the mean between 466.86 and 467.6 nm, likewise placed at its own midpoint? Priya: 464.017 nm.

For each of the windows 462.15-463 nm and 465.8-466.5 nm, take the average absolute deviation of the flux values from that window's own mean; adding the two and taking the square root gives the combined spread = 0.161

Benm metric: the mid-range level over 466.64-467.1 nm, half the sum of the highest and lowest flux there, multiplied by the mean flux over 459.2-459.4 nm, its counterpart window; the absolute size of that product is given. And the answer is 0.477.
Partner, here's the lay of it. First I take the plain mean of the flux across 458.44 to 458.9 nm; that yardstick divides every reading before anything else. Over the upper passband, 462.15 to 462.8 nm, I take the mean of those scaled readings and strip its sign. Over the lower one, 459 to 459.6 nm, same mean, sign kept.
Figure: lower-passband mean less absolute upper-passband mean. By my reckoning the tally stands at -0.05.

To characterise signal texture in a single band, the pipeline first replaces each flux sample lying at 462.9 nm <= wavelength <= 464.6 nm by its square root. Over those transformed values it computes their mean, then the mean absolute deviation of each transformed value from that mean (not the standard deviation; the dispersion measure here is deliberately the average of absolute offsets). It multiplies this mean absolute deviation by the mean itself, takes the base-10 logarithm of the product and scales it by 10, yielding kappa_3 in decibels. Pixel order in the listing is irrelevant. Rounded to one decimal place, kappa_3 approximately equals -18.8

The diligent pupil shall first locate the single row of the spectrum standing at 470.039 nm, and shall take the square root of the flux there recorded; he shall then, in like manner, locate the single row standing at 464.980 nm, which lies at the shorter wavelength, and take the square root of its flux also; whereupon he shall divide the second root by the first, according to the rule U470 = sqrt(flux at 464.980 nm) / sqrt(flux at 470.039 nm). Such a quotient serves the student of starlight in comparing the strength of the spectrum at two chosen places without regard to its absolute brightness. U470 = 1.03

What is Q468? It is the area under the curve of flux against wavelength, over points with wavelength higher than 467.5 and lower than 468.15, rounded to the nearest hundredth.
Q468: 0.44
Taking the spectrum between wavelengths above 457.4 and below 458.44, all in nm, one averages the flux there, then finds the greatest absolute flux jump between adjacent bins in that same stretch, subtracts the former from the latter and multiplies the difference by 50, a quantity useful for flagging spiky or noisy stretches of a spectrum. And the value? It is -34.0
